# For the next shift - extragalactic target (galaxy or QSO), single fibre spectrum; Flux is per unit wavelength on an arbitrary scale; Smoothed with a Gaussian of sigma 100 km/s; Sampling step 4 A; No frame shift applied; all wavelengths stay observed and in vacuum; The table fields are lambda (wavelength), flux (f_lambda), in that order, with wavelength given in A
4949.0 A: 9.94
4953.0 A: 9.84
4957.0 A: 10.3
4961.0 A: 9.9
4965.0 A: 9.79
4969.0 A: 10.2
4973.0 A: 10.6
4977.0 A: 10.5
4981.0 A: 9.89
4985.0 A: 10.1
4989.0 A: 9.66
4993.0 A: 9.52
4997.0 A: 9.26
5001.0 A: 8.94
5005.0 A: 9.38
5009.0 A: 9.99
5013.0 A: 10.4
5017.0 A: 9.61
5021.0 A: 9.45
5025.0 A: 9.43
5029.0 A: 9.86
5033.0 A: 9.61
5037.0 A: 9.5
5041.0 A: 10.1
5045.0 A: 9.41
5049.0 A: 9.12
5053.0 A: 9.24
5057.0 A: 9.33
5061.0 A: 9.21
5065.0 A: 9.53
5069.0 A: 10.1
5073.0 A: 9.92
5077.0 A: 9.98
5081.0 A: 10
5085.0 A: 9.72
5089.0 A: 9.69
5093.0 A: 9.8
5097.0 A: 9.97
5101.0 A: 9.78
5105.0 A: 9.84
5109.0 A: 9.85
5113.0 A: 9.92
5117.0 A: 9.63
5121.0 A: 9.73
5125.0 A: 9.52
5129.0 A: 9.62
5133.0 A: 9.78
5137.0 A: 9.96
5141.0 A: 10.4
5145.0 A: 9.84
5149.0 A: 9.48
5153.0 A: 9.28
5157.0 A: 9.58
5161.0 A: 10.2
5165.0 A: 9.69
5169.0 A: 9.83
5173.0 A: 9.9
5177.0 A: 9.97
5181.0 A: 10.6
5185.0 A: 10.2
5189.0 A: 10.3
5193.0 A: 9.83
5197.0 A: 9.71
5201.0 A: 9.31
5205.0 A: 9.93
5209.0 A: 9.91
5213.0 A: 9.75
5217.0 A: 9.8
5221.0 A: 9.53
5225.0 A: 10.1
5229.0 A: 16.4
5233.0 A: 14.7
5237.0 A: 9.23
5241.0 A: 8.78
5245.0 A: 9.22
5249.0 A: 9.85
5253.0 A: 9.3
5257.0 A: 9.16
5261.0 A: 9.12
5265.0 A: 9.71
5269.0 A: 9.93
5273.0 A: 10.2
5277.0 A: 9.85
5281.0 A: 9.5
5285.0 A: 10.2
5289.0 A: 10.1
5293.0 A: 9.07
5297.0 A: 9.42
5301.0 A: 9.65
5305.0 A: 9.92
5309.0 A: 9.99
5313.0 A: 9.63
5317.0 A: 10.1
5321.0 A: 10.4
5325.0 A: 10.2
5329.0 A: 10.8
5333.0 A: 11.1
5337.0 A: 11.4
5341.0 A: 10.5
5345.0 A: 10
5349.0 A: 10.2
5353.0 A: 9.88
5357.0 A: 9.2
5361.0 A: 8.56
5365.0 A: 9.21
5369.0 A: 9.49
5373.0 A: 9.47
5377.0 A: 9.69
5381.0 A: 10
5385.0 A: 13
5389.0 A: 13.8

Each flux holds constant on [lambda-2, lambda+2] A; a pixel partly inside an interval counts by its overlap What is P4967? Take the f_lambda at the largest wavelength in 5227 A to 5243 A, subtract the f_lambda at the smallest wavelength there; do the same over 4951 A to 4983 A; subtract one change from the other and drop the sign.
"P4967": 7.7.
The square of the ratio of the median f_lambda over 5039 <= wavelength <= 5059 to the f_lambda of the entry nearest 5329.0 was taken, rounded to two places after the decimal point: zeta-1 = 0.75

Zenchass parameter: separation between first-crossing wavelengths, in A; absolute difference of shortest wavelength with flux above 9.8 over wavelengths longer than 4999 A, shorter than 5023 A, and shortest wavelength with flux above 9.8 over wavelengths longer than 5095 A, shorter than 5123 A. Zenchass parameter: 88 A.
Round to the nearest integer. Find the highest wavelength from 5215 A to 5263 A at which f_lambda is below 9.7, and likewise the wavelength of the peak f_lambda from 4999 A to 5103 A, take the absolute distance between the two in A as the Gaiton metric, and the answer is 248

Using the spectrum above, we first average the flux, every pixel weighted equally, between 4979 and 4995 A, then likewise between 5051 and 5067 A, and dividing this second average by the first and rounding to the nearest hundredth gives 0.95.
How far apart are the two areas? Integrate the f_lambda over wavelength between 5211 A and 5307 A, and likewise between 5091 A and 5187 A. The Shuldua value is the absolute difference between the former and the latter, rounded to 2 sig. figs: 24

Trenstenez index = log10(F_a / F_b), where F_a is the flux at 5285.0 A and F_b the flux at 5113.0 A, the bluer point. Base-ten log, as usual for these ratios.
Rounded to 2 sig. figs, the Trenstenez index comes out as 0.012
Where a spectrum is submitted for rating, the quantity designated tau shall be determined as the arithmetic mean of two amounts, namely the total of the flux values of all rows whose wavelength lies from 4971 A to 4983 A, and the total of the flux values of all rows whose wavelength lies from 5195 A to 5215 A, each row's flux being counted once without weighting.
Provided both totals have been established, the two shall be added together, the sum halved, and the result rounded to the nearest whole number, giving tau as 40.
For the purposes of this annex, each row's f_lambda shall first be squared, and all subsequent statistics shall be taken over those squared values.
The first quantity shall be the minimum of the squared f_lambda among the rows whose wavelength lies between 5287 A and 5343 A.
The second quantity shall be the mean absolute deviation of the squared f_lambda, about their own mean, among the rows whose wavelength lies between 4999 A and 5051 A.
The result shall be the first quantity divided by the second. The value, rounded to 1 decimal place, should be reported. 14.1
